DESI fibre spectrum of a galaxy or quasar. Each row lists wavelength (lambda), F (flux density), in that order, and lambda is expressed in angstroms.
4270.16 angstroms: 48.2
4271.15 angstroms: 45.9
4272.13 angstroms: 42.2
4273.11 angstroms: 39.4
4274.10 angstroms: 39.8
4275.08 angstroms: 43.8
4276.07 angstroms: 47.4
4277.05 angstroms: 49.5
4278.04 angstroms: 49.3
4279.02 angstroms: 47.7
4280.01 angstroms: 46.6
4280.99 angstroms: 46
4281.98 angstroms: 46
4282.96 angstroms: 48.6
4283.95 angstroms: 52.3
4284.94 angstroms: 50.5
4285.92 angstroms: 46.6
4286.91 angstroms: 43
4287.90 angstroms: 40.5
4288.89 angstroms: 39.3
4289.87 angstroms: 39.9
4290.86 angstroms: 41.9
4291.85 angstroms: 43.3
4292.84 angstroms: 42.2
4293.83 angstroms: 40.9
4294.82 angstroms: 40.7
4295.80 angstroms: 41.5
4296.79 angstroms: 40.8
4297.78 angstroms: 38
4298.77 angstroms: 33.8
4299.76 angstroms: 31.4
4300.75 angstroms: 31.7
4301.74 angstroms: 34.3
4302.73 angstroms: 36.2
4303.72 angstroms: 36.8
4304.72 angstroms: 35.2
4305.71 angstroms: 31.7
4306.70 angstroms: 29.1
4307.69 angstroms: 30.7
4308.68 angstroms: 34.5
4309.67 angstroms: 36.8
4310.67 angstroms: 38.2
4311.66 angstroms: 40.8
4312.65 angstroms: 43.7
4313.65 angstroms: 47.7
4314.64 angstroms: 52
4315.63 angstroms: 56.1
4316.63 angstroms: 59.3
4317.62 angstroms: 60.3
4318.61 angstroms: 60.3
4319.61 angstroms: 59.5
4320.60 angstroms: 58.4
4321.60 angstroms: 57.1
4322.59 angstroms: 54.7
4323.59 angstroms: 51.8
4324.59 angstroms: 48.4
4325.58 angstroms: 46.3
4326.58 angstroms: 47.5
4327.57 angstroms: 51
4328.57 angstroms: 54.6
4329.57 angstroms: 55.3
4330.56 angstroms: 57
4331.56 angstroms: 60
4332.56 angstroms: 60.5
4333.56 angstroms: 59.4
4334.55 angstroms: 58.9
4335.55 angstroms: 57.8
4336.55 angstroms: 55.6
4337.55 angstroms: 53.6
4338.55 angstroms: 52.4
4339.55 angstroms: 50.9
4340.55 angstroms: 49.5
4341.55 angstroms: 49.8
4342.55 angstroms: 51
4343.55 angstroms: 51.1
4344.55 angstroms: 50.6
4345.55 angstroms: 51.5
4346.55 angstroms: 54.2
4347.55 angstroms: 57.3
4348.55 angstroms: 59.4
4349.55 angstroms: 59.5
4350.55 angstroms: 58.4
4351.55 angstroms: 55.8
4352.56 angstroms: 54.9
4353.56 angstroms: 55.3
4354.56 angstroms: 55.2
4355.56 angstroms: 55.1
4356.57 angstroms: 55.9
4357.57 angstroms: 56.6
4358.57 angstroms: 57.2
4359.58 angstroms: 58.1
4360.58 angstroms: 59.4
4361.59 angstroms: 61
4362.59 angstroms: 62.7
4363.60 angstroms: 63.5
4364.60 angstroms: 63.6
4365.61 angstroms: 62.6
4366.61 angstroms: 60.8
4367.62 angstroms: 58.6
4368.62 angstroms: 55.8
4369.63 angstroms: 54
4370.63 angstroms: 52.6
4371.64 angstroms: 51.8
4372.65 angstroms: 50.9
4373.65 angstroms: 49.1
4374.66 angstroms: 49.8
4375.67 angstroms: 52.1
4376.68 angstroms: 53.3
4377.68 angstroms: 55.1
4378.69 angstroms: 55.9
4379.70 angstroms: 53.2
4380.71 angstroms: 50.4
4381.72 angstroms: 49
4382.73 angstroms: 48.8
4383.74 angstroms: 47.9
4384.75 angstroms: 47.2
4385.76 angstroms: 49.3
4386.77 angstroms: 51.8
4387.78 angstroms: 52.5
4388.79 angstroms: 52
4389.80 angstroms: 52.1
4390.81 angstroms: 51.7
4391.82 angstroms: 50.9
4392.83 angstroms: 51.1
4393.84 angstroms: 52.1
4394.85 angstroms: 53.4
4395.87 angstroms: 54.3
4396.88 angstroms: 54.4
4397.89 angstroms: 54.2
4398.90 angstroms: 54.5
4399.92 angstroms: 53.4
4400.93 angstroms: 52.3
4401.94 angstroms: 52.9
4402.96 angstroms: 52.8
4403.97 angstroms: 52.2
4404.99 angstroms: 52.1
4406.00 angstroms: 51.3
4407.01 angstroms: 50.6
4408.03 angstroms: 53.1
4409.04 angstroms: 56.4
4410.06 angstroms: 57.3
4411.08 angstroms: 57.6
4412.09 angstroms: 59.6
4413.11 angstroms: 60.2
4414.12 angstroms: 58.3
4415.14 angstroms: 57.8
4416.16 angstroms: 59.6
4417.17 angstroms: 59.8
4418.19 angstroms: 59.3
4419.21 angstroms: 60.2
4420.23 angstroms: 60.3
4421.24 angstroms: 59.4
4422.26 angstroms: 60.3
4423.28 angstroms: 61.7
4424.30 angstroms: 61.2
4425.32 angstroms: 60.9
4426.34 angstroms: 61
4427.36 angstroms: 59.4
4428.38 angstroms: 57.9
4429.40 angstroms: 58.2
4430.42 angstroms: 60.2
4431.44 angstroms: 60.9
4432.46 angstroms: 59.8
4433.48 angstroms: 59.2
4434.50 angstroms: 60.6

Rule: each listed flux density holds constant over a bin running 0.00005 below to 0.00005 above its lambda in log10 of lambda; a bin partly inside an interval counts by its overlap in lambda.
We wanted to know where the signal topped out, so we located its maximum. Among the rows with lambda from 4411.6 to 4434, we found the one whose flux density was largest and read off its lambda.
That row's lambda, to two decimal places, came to 4423.28 angstroms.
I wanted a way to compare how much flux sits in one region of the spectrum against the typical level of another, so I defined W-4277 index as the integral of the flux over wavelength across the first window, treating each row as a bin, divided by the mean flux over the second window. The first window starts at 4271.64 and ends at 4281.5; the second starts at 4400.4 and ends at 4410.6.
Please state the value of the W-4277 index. 8.4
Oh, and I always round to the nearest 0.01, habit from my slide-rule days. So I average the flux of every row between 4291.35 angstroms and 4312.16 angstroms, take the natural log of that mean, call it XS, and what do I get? 3.60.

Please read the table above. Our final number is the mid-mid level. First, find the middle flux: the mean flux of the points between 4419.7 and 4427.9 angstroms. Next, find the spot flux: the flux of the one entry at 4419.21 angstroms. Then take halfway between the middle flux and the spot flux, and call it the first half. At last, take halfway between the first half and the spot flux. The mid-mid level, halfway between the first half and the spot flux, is 60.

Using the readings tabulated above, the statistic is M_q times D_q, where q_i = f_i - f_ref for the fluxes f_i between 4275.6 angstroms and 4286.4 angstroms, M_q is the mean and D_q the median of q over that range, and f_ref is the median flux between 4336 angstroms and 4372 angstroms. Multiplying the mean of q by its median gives 60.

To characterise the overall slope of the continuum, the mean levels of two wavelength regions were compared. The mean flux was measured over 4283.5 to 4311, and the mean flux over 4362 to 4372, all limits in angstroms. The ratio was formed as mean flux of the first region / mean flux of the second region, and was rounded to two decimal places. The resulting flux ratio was 0.66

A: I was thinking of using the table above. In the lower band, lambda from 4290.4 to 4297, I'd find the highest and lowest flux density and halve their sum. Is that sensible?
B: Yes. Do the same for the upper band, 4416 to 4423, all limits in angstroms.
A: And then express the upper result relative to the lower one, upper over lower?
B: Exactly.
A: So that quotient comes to 1.42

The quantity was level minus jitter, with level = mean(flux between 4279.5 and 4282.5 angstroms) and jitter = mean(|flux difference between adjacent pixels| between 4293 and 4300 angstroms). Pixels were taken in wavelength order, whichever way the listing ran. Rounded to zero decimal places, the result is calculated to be 44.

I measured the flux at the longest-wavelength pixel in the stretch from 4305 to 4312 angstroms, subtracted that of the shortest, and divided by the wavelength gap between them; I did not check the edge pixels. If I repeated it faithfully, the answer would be 1.5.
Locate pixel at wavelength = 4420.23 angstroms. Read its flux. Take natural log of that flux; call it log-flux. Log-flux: 4.10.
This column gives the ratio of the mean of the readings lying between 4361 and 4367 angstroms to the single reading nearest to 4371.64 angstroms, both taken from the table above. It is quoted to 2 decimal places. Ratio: 1.20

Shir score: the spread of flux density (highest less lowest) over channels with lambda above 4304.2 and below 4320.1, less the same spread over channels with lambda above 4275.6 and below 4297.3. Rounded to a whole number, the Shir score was 18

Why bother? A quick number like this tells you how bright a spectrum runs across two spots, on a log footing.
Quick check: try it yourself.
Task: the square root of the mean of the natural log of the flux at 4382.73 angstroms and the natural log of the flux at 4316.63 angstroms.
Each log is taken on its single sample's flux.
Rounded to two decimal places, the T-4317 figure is 2.00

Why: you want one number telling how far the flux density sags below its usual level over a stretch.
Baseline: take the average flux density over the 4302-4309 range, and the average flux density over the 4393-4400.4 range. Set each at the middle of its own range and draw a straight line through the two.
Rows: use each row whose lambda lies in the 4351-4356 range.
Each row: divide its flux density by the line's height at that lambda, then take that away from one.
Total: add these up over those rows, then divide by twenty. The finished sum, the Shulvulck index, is -0.06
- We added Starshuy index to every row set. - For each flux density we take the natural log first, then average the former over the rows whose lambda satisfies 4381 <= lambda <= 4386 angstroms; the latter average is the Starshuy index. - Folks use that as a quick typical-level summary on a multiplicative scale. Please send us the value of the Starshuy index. 3.88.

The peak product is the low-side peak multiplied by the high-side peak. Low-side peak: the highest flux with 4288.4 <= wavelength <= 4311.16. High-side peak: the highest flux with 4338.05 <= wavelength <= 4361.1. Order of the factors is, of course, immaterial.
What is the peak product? 2576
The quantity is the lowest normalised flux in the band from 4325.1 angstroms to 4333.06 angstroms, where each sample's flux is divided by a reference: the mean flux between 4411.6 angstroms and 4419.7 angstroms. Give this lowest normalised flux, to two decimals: 0.78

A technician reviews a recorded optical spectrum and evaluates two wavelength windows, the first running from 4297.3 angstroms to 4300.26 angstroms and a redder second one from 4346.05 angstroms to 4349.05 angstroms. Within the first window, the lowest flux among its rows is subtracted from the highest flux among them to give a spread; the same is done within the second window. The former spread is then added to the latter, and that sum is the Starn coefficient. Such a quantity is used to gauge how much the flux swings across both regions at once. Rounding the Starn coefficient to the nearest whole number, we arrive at 12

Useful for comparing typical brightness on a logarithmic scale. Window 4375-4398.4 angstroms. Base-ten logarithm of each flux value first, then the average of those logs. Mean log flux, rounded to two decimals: 1.71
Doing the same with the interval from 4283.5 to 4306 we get 1.59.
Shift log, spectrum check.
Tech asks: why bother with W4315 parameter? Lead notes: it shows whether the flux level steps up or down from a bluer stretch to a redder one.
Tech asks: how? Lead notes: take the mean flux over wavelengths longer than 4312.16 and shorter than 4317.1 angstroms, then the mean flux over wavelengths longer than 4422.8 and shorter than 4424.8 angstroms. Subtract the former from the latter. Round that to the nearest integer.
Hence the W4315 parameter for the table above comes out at 10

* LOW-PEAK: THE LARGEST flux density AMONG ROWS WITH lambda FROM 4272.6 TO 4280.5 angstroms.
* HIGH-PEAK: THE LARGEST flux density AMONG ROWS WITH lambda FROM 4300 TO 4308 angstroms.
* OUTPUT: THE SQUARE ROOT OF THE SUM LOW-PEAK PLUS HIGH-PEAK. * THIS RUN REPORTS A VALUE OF 9.3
